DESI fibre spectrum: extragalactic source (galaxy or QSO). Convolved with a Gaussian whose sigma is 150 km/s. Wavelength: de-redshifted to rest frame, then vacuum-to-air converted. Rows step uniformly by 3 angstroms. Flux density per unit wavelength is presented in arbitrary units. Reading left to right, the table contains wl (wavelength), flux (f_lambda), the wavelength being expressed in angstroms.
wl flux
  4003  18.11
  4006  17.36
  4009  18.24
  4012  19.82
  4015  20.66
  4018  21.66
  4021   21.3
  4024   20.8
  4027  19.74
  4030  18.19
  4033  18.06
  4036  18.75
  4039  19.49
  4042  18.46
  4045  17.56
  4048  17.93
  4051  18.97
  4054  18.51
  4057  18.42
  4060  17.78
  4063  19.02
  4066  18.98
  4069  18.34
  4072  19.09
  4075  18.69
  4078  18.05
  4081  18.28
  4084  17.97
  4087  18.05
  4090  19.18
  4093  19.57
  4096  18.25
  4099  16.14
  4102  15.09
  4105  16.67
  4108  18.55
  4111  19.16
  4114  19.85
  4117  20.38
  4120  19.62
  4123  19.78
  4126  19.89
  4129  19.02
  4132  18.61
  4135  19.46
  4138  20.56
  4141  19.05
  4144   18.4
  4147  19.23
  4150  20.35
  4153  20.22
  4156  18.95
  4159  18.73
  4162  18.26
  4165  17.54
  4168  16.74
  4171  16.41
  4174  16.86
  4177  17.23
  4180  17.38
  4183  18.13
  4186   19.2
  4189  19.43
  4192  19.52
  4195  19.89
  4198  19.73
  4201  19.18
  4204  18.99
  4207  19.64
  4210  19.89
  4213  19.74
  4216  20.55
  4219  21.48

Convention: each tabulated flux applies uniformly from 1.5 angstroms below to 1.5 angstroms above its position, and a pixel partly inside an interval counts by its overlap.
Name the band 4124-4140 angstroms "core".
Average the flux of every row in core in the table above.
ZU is 19.5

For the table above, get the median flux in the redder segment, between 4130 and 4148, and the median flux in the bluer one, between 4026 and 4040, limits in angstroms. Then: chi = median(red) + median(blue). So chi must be 37.9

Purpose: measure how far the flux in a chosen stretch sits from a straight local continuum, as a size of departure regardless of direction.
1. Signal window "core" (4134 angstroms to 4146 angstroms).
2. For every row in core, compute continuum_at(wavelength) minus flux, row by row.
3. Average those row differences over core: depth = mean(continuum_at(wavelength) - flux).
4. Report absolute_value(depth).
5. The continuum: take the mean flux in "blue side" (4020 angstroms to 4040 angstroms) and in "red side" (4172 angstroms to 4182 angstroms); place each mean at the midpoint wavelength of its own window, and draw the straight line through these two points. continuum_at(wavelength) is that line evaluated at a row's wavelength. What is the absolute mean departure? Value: 1.62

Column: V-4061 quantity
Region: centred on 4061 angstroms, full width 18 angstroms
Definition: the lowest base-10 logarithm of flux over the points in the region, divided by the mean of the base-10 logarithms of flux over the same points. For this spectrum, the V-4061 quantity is 0.986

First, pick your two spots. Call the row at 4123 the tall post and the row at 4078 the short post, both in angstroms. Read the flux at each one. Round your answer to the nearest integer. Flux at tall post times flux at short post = 357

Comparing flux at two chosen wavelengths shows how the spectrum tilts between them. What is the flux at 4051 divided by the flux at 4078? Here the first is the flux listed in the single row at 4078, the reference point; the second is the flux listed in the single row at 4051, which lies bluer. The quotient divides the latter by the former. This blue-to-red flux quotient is 1.05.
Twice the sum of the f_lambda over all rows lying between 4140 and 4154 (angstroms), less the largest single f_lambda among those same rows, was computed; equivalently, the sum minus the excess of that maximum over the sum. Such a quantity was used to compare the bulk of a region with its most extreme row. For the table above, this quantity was 174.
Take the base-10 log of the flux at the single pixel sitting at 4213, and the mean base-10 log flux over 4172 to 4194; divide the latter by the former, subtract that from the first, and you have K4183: 0.32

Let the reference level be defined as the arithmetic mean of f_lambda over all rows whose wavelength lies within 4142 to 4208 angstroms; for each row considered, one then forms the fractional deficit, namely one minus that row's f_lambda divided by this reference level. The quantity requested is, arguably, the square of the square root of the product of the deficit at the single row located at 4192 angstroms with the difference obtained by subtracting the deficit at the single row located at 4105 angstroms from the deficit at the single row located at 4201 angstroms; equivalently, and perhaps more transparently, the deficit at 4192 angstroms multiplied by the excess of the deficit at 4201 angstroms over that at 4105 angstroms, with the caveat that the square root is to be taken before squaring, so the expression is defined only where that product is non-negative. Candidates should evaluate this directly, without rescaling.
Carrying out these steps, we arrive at 0.0064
